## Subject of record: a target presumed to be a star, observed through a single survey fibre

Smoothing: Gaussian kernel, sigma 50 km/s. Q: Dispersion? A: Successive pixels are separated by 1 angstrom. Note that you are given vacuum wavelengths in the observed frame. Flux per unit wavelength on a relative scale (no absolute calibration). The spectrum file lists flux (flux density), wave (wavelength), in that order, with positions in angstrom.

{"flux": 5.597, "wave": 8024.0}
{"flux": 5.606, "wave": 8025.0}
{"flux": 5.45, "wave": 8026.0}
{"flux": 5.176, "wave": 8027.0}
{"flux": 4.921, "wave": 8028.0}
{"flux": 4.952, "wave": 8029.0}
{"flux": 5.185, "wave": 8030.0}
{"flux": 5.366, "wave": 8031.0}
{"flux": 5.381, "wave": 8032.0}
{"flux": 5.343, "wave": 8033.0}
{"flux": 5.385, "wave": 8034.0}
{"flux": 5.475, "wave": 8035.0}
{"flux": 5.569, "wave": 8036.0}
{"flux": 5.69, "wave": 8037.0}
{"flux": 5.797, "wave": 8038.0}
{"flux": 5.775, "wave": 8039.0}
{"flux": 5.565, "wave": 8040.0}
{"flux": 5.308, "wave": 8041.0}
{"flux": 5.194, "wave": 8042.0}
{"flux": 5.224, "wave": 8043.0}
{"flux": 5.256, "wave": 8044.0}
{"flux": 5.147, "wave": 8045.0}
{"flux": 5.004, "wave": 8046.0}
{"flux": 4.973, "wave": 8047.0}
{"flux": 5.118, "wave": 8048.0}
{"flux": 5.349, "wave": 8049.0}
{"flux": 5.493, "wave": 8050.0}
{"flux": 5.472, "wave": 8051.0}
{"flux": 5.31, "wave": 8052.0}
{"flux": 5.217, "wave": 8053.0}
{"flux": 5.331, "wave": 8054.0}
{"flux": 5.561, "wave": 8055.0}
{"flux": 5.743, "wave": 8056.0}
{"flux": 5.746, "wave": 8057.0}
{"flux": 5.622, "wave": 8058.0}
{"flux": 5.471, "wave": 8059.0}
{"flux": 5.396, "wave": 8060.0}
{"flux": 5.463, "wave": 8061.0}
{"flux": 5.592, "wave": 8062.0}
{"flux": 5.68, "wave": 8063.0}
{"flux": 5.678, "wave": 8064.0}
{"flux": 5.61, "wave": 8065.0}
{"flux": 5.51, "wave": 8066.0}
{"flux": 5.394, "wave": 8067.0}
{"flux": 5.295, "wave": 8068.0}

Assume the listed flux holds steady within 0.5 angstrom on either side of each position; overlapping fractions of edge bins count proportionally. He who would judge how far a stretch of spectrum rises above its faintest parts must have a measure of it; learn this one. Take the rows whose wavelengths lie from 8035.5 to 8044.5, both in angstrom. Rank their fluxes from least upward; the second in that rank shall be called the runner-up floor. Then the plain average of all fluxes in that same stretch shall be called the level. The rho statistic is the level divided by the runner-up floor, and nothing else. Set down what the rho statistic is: 1.050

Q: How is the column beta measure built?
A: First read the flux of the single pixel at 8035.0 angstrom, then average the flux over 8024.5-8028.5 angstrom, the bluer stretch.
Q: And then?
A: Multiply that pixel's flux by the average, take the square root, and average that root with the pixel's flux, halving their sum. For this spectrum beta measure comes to 5.43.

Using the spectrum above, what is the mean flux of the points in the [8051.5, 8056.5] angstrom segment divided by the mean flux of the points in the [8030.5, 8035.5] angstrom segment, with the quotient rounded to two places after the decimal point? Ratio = 1.01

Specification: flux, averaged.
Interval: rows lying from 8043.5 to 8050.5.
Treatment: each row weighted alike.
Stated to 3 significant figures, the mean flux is 5.19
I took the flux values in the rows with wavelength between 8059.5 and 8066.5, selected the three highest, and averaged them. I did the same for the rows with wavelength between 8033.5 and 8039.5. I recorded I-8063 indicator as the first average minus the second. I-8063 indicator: -0.10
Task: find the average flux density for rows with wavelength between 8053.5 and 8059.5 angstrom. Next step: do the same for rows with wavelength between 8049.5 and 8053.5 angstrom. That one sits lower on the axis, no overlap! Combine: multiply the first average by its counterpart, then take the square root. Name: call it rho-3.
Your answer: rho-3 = 5.48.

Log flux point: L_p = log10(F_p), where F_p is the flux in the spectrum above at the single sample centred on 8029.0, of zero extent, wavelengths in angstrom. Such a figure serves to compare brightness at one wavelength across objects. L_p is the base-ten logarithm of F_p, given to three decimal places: 0.695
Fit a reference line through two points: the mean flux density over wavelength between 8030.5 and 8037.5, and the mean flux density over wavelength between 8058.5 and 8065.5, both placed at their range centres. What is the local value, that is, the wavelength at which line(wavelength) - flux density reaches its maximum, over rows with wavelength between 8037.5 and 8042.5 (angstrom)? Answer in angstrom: 8042.0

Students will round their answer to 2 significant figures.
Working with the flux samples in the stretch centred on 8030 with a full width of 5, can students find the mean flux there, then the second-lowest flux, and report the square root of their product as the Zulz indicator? 5.1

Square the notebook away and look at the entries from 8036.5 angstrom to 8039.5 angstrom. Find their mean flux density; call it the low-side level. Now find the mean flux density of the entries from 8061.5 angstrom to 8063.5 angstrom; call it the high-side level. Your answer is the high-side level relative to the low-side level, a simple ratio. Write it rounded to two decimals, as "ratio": 0.98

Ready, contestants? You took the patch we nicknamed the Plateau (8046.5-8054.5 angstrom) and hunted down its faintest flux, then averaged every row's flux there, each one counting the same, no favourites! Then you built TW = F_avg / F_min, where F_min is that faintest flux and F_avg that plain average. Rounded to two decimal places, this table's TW 1.06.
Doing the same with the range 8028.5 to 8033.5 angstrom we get 1.06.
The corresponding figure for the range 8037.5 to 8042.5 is 1.06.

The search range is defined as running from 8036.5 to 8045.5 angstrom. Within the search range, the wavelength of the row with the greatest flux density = 8038.0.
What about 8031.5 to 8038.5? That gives 8038.0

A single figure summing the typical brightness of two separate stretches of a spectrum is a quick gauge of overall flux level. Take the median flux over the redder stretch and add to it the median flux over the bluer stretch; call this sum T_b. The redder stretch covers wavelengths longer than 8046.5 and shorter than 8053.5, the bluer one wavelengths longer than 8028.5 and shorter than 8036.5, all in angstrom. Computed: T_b 10.68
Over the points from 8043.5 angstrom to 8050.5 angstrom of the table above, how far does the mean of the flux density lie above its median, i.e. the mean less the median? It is 0.04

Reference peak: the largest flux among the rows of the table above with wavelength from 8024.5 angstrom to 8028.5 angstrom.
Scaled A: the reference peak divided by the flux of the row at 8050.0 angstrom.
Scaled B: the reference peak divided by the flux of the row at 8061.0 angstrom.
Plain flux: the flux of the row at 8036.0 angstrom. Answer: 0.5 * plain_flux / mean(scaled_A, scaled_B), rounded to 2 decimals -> 2.72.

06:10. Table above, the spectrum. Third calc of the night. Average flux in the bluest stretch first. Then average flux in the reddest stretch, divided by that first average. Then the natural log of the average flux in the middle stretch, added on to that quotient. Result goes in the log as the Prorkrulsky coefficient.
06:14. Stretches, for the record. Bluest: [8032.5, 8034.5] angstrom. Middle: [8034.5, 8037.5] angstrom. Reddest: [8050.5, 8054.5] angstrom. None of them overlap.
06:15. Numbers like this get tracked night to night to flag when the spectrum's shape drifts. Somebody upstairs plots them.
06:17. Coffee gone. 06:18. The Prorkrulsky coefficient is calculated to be 2.71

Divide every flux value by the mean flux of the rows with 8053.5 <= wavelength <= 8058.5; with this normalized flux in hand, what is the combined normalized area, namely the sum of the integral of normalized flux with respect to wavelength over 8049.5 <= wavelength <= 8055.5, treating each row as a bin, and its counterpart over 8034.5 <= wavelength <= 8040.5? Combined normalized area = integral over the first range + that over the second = 11.8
